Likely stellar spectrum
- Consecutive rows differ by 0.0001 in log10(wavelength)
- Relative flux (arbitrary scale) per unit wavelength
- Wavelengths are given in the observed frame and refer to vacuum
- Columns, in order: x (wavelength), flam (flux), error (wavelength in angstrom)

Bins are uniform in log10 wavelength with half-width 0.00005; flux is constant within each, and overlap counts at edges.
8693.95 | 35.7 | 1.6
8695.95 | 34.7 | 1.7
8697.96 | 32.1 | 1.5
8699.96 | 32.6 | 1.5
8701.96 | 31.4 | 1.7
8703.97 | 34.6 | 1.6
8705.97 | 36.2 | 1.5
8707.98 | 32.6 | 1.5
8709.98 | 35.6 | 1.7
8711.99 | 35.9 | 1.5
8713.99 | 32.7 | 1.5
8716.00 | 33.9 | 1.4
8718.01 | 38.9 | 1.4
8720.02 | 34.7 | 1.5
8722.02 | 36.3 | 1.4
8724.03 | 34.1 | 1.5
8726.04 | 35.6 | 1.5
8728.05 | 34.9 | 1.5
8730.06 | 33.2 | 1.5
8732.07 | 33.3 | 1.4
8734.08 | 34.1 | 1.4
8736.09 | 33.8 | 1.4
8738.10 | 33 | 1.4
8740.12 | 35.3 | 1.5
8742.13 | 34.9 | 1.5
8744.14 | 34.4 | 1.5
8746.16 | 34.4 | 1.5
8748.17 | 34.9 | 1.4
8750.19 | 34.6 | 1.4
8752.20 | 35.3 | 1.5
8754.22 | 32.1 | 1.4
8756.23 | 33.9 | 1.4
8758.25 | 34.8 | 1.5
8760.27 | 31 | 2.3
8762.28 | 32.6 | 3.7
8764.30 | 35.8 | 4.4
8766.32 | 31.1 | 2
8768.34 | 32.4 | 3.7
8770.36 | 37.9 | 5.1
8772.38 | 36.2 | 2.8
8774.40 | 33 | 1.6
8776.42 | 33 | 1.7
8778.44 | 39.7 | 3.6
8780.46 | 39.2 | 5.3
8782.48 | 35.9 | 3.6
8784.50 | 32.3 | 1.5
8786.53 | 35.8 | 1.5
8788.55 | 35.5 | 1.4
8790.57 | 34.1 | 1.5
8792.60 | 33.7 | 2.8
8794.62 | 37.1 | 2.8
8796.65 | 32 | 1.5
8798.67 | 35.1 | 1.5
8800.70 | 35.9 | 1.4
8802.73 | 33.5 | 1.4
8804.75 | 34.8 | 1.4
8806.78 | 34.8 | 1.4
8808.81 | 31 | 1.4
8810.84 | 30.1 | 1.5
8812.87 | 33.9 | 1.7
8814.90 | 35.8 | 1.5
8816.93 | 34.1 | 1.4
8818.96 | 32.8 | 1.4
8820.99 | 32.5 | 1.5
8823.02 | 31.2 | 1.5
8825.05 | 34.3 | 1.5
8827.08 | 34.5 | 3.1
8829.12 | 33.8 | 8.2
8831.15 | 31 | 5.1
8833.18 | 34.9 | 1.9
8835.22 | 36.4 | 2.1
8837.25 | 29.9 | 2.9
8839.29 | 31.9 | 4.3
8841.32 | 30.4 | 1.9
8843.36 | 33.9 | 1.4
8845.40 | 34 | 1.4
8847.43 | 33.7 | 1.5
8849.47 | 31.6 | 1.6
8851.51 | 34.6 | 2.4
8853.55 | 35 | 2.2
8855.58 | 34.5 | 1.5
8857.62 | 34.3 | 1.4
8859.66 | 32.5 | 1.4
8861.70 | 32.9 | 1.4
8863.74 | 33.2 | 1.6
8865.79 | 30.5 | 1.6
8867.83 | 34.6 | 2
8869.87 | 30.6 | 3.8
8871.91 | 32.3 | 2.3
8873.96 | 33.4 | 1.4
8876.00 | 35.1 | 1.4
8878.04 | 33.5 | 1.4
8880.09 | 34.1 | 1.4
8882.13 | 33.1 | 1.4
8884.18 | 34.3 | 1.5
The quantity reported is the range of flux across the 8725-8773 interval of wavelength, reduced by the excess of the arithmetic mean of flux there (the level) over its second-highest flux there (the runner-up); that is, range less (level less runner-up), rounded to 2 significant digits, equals 9.0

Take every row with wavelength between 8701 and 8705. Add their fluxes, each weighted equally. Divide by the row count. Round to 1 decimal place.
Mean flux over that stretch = 33.0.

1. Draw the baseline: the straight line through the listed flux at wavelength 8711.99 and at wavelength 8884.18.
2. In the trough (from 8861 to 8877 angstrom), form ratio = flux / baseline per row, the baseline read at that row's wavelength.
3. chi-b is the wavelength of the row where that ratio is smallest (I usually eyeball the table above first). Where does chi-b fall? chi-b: 8865.79 angstrom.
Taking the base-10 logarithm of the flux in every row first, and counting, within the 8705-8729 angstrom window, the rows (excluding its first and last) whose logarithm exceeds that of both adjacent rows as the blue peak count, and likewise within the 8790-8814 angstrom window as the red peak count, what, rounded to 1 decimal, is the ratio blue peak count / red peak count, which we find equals 2.0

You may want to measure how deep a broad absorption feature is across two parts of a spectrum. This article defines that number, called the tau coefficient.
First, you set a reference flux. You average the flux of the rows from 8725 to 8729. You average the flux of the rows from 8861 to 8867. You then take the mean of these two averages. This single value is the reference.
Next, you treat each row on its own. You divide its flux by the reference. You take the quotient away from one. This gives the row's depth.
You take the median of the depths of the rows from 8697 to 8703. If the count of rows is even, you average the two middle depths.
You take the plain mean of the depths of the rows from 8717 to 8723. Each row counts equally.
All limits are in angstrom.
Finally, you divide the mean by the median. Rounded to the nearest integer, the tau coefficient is -2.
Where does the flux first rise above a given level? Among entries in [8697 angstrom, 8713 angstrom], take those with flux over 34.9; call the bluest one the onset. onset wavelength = 8705.97 angstrom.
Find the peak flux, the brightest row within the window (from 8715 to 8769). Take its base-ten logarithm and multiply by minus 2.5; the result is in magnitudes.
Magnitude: -3.97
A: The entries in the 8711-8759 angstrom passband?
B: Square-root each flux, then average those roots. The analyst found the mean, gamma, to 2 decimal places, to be 5.88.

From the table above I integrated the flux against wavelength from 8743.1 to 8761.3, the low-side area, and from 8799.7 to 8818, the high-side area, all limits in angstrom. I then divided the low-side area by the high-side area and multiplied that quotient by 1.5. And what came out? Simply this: 1.50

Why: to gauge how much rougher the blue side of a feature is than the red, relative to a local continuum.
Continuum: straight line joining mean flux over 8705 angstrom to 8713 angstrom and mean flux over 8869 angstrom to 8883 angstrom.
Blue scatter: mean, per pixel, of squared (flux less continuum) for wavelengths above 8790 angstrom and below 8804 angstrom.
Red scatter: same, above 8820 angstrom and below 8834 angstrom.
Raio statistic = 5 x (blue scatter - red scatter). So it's 0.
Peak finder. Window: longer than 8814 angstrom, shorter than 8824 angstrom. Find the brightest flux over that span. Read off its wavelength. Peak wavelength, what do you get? 8814.90 angstrom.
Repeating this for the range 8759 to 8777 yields 8770.36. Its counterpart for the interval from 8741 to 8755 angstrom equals 8752.20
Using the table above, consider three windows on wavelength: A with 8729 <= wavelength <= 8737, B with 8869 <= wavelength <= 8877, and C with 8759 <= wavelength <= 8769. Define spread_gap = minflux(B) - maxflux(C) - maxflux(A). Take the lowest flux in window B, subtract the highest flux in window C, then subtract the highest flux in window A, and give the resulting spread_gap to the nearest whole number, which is -39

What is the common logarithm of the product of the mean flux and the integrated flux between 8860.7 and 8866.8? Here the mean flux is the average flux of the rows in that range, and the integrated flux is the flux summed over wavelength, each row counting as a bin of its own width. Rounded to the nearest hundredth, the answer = 3.80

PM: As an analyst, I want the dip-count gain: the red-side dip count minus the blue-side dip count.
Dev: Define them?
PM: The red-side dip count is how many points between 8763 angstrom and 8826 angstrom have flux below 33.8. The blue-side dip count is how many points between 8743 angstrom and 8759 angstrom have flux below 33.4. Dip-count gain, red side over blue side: 12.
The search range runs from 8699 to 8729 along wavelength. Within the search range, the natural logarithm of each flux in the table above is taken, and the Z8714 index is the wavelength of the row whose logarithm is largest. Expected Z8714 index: 8718.01 angstrom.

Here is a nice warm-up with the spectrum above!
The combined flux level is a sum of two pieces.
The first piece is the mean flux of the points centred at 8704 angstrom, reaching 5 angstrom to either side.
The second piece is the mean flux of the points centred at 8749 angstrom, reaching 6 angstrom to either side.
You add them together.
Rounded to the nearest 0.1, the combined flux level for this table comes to 67.8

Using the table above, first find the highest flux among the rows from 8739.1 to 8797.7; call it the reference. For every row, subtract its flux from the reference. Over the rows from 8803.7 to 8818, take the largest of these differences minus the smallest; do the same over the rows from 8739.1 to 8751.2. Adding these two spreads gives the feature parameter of 6.6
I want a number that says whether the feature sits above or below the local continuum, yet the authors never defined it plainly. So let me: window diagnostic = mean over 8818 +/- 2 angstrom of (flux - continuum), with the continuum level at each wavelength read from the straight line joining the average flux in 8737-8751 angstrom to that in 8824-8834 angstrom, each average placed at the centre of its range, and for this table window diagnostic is -0.4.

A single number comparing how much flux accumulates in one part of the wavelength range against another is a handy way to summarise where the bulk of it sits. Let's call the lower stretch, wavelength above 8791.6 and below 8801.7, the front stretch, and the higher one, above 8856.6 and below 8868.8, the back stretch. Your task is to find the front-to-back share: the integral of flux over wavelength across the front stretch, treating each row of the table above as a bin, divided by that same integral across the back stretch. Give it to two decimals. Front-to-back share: 0.87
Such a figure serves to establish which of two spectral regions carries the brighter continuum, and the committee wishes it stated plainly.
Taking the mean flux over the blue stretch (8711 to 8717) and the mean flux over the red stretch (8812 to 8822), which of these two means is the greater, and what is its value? 34.2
